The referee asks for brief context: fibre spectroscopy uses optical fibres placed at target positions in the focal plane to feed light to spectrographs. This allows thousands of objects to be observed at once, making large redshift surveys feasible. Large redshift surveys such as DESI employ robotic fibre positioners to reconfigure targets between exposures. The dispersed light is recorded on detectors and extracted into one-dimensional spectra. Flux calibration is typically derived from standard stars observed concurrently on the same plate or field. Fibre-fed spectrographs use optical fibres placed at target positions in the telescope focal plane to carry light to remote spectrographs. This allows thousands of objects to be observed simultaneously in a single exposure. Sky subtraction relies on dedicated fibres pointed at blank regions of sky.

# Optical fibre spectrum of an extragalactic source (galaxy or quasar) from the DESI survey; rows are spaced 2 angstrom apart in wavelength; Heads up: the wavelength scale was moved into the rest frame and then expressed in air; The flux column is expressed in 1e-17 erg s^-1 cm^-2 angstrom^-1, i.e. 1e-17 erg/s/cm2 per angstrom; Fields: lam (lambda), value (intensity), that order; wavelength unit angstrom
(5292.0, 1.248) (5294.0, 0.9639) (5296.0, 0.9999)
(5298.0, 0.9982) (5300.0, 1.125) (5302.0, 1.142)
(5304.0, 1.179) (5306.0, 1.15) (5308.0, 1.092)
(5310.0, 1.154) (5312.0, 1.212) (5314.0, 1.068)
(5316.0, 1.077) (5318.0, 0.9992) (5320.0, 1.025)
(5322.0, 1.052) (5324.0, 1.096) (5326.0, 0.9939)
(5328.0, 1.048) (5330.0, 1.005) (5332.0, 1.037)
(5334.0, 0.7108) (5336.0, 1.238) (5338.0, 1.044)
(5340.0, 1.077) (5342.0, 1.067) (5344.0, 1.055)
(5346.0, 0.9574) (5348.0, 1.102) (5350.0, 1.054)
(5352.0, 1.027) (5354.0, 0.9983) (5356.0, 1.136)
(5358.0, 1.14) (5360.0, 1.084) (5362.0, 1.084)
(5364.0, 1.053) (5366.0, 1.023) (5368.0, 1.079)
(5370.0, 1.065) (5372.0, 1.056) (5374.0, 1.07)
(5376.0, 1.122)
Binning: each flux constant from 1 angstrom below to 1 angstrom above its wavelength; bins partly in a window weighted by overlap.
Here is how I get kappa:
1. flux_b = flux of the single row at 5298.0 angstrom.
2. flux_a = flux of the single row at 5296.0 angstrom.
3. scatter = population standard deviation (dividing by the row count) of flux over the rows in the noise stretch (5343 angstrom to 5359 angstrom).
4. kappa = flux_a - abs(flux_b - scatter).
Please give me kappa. 0.06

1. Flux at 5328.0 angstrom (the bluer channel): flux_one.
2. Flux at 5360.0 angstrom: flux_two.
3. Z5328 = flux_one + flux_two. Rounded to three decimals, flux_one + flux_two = 2.132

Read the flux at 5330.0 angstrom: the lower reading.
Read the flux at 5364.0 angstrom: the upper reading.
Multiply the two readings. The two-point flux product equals 1.06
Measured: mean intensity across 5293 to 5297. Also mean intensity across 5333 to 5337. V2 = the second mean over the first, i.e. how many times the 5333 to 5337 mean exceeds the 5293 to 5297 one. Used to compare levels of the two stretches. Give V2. 0.99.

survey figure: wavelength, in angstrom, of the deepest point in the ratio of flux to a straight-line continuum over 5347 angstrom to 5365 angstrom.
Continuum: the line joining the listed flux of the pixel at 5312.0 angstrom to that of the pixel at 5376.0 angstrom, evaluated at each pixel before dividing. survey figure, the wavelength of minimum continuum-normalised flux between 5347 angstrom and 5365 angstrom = 5354.0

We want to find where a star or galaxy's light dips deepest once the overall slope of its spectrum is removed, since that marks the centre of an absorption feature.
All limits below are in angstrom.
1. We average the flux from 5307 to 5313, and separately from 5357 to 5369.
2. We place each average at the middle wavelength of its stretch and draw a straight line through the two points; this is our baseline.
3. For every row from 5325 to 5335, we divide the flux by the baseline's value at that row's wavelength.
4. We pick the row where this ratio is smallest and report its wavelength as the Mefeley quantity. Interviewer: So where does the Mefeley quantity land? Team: 5334.0 angstrom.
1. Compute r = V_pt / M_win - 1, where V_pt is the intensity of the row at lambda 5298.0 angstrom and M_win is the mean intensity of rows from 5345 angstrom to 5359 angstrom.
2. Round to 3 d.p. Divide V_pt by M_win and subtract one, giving -0.058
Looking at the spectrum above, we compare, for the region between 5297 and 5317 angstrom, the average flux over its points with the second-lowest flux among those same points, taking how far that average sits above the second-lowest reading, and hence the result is 0.0517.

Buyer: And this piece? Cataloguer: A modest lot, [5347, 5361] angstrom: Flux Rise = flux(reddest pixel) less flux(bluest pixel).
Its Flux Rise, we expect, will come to -0.018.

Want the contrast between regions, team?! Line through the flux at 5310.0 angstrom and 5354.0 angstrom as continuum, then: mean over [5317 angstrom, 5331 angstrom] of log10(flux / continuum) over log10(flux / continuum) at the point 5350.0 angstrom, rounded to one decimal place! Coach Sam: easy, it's -1.7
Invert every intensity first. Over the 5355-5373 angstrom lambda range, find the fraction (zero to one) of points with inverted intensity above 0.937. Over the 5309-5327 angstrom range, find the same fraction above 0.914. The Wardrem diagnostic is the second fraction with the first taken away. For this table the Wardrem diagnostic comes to 0.2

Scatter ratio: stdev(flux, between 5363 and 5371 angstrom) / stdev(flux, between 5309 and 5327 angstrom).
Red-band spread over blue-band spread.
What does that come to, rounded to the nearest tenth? 0.3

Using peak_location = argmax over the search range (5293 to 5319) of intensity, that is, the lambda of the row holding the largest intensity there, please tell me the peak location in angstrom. 5312.0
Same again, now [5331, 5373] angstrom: 5336.0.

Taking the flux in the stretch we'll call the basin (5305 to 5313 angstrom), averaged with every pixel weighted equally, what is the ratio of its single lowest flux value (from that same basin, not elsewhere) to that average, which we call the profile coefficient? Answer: 0.948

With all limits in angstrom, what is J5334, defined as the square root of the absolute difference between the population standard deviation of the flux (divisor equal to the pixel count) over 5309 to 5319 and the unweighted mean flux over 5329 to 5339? 0.966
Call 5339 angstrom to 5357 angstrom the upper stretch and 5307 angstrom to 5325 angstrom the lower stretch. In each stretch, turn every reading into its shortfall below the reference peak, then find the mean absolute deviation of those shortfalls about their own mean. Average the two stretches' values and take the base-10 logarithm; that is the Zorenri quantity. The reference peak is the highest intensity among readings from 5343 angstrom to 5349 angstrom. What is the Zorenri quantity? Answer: -1.37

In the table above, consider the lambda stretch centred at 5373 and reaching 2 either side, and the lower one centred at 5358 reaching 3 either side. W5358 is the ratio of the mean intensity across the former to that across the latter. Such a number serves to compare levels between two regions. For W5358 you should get 0.95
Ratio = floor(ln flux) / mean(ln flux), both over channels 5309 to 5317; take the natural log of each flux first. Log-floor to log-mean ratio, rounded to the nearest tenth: 0.6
